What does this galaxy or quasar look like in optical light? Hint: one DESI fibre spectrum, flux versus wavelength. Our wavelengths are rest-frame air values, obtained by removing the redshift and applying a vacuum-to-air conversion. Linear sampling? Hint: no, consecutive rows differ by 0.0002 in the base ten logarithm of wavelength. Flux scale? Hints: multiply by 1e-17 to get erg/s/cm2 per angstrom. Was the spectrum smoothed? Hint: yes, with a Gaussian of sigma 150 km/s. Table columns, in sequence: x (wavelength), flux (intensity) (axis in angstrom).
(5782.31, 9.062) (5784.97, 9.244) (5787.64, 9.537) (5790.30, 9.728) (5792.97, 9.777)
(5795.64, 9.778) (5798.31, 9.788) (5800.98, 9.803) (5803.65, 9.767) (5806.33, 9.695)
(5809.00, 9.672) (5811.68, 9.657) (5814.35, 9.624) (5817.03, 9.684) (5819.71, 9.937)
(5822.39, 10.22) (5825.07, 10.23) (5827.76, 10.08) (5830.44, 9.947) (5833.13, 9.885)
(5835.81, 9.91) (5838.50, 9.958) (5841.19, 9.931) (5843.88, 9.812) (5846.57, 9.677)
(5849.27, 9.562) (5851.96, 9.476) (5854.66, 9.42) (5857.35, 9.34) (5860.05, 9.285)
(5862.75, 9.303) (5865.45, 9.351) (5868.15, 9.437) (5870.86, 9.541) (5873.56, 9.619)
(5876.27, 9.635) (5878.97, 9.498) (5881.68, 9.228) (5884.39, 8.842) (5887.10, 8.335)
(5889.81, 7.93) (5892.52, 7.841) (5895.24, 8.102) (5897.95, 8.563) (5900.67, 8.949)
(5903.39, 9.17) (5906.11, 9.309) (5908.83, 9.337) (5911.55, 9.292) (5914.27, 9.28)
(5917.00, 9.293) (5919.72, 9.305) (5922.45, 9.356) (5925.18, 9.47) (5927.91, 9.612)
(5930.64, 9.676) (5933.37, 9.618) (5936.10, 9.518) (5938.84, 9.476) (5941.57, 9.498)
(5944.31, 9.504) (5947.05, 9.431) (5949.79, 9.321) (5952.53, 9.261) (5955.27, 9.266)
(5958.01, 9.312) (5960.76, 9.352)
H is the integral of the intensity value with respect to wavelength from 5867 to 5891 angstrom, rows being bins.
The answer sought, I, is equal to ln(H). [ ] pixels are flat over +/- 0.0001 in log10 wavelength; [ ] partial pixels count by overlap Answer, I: 5.39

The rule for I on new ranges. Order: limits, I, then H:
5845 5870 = 5.46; 236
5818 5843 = 5.52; 250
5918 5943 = 5.47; 238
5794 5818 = 5.45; 233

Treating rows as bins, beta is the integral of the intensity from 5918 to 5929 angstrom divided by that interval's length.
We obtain 9.4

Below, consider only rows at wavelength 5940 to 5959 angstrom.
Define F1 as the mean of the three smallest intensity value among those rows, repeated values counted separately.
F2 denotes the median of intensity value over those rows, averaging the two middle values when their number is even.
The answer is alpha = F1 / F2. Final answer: 0.996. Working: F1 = 9.28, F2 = 9.3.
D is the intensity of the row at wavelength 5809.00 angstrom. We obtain 9.672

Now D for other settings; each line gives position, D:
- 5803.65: 9.767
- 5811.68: 9.657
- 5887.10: 8.335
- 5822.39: 10.22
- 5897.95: 8.563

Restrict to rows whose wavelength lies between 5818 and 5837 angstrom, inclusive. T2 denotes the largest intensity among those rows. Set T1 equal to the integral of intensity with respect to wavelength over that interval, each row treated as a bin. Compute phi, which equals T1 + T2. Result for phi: 201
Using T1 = 190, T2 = 10.23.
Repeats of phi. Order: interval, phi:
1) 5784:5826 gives 420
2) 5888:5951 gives 587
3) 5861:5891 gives 285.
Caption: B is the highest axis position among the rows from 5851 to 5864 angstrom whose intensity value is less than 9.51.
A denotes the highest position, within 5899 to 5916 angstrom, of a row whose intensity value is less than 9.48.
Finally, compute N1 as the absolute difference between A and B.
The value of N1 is 51.5 angstrom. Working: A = 5914.27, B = 5862.75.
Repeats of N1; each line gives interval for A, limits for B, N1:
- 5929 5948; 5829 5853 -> 95.1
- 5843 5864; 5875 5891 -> 27.1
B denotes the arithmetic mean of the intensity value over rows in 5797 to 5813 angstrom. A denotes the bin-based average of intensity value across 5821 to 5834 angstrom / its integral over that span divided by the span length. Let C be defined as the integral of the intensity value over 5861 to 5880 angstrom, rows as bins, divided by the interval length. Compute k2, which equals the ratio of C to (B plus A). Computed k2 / 0.479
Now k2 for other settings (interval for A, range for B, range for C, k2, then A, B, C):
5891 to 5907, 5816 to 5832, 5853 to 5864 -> 0.501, 8.63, 10.0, 9.34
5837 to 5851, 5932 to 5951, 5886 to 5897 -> 0.419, 9.78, 9.5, 8.07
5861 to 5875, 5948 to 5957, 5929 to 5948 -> 0.509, 9.44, 9.3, 9.53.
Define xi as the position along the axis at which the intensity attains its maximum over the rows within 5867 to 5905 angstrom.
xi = 5876.27 angstrom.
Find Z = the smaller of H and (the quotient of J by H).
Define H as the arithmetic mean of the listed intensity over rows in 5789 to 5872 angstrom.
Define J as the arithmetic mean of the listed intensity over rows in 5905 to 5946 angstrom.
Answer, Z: 0.97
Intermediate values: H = 9.72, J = 9.44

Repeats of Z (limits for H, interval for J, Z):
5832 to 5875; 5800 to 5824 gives 1.02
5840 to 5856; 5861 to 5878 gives 0.98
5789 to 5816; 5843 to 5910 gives 0.94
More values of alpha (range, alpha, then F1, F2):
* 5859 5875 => 0.991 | 9.31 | 9.4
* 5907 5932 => 0.995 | 9.29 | 9.3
